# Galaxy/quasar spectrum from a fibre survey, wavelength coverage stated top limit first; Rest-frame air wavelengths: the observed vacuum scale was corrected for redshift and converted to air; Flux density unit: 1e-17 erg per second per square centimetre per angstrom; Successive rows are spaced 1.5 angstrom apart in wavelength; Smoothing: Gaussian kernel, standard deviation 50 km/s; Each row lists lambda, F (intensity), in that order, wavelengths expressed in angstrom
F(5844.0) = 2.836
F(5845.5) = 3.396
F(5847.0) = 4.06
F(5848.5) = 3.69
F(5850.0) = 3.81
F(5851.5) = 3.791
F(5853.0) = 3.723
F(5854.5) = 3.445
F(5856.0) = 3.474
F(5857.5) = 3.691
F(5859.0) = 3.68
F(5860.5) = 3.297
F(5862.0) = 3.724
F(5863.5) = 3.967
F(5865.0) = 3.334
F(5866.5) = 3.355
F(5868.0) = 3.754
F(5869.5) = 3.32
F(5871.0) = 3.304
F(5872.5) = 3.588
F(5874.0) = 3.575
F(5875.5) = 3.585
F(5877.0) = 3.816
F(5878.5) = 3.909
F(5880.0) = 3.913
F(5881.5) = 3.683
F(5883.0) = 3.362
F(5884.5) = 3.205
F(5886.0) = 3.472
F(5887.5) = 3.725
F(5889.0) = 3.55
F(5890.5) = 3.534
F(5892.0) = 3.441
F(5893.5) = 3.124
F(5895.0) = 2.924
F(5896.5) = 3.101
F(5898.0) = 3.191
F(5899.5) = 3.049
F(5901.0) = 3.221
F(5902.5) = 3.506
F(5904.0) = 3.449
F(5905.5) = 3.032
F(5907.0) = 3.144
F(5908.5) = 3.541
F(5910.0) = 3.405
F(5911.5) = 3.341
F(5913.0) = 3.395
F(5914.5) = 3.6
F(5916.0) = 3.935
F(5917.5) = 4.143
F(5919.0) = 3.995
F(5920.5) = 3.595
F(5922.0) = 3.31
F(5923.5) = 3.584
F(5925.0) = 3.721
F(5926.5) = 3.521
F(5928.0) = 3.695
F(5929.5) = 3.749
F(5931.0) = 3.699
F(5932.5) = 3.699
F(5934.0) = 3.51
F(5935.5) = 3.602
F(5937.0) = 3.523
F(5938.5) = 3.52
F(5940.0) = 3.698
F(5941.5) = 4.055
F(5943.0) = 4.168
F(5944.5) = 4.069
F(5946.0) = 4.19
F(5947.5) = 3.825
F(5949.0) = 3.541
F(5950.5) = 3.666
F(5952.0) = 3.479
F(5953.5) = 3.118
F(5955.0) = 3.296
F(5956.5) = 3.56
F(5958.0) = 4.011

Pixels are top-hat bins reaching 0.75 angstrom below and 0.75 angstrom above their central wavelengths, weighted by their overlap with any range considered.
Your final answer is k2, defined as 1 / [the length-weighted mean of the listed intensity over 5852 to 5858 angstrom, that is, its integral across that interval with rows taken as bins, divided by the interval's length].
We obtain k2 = 0.279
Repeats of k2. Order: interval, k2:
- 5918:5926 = 0.274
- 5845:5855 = 0.269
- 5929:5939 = 0.277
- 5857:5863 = 0.277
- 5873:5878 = 0.273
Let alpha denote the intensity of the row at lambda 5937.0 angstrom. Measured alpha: 3.523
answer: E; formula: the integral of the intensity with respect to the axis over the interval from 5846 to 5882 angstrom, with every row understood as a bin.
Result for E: 131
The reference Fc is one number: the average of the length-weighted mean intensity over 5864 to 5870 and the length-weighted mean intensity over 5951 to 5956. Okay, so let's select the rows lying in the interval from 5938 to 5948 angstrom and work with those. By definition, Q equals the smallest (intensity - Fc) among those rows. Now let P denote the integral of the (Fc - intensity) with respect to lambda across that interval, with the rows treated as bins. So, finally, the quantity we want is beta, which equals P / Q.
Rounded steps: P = -5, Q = 0.12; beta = -45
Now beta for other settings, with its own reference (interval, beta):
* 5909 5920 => 54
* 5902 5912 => -2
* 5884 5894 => 2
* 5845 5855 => 1295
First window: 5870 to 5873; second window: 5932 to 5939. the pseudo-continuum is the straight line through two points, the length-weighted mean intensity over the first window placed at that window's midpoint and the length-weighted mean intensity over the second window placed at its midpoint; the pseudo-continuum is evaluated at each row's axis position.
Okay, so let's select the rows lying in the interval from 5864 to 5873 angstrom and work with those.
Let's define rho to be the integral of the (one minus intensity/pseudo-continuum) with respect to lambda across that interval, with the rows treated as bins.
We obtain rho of -0.10 angstrom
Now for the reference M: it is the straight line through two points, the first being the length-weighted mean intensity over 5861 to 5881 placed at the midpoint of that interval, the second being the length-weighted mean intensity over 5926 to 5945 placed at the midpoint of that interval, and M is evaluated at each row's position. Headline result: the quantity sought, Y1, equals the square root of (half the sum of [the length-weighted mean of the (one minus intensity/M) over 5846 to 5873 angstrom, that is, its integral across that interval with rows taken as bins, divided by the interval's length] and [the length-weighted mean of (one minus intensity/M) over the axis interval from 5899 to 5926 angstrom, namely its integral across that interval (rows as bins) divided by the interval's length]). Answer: 0.16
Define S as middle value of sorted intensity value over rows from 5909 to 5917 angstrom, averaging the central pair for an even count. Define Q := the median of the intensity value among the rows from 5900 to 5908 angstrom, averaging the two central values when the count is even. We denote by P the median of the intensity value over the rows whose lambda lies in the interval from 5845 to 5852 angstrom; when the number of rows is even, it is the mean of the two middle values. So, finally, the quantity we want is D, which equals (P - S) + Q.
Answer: 3.6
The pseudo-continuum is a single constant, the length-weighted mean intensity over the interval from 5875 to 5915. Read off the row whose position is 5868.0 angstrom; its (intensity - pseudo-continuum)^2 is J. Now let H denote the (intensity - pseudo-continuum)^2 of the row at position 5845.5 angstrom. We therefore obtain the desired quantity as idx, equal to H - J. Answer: -0.12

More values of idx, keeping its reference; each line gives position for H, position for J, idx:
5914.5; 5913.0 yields 0.03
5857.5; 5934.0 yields 0.07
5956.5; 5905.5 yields -0.12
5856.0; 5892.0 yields 0.00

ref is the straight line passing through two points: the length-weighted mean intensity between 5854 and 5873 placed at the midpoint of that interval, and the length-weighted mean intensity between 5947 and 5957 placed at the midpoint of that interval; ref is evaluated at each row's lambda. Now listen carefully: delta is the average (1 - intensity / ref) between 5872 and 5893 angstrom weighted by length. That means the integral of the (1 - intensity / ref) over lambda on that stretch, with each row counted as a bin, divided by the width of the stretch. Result -0.019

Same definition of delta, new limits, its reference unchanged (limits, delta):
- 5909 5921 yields -0.048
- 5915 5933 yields -0.062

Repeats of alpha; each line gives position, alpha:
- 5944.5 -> 4.069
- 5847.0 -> 4.06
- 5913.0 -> 3.395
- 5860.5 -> 3.297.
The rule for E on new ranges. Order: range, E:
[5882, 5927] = 155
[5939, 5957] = 67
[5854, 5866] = 43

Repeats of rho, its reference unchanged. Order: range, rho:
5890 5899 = 0.70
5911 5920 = -0.56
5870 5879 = -0.48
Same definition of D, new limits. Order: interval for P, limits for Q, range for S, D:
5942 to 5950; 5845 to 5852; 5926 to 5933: 4.2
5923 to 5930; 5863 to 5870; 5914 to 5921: 3.1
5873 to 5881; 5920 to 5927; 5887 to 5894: 3.9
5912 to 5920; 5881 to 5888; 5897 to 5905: 4.2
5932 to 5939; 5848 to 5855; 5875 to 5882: 3.4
